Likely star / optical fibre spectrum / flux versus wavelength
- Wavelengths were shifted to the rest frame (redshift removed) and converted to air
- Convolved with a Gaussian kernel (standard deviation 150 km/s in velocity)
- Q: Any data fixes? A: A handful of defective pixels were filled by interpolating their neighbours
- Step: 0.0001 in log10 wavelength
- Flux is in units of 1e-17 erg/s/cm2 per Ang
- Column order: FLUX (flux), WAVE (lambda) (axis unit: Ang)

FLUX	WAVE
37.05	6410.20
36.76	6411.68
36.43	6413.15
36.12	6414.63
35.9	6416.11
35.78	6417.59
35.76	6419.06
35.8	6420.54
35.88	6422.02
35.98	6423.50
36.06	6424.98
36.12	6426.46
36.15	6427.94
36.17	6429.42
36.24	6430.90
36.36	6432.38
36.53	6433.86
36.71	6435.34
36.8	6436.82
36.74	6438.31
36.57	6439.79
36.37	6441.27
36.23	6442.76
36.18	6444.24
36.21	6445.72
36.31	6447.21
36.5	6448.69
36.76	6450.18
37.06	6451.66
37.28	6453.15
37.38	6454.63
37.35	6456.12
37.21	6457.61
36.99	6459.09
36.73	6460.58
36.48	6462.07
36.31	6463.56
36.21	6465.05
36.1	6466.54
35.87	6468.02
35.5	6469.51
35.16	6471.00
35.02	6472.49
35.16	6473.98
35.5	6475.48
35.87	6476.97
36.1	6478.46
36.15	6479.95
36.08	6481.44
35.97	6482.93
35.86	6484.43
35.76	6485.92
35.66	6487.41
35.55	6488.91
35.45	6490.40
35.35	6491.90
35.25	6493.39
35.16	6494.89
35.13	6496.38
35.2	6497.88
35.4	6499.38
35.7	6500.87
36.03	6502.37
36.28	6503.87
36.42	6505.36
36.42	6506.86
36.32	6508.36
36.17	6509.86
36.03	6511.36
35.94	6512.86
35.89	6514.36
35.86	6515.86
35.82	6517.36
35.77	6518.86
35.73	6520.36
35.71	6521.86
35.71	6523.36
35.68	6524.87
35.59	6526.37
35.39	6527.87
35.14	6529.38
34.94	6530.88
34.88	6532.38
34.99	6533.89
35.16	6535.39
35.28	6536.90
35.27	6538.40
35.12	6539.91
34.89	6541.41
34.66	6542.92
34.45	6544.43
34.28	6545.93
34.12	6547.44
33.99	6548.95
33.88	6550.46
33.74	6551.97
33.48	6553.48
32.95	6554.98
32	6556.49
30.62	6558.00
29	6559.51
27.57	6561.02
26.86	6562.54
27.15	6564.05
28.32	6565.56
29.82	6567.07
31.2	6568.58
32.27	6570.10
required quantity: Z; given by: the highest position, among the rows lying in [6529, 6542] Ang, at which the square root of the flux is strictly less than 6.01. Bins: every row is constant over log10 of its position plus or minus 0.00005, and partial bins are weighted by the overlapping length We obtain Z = 6541.41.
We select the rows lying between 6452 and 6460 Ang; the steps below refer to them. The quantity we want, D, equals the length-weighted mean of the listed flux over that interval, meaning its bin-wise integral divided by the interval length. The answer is 37.2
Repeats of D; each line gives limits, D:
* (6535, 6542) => 35.2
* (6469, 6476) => 35.2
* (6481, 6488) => 35.9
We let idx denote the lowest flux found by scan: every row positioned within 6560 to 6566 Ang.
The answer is 26.86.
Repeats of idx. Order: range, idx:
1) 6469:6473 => 35.02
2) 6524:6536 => 34.88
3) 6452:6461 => 36.73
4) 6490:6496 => 35.16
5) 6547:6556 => 32.95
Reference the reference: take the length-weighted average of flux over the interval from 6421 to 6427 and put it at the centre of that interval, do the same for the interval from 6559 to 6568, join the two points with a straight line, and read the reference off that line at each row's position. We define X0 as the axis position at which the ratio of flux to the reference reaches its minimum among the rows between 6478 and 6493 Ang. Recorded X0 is 6478.46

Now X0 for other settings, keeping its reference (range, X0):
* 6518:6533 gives 6530.88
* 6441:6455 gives 6442.76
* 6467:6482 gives 6472.49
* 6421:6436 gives 6422.02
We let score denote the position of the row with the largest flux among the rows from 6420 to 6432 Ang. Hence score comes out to 6430.90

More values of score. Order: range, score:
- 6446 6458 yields 6454.63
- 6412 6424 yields 6413.15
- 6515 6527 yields 6515.86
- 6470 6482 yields 6479.95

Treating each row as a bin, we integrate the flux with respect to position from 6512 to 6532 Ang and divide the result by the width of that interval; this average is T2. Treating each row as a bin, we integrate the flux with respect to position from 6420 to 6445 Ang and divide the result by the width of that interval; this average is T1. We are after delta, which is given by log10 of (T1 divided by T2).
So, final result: 0.008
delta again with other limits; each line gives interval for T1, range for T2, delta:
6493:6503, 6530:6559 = 0.016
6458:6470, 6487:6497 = 0.012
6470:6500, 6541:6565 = 0.045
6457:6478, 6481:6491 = 0.003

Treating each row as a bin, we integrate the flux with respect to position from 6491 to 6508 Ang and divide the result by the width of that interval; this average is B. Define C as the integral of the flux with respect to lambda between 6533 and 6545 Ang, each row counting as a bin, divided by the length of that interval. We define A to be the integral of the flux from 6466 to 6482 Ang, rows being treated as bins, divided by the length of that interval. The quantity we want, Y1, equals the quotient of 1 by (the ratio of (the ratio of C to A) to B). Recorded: 36.4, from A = 35.7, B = 35.7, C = 35.0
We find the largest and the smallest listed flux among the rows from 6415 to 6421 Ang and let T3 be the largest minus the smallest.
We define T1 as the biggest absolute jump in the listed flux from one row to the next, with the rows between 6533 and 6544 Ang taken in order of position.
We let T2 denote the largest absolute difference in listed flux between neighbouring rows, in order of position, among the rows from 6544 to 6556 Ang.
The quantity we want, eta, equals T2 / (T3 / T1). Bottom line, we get 0.87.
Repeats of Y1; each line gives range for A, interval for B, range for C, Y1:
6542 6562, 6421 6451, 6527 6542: 33.7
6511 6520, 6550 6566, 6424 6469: 29.9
